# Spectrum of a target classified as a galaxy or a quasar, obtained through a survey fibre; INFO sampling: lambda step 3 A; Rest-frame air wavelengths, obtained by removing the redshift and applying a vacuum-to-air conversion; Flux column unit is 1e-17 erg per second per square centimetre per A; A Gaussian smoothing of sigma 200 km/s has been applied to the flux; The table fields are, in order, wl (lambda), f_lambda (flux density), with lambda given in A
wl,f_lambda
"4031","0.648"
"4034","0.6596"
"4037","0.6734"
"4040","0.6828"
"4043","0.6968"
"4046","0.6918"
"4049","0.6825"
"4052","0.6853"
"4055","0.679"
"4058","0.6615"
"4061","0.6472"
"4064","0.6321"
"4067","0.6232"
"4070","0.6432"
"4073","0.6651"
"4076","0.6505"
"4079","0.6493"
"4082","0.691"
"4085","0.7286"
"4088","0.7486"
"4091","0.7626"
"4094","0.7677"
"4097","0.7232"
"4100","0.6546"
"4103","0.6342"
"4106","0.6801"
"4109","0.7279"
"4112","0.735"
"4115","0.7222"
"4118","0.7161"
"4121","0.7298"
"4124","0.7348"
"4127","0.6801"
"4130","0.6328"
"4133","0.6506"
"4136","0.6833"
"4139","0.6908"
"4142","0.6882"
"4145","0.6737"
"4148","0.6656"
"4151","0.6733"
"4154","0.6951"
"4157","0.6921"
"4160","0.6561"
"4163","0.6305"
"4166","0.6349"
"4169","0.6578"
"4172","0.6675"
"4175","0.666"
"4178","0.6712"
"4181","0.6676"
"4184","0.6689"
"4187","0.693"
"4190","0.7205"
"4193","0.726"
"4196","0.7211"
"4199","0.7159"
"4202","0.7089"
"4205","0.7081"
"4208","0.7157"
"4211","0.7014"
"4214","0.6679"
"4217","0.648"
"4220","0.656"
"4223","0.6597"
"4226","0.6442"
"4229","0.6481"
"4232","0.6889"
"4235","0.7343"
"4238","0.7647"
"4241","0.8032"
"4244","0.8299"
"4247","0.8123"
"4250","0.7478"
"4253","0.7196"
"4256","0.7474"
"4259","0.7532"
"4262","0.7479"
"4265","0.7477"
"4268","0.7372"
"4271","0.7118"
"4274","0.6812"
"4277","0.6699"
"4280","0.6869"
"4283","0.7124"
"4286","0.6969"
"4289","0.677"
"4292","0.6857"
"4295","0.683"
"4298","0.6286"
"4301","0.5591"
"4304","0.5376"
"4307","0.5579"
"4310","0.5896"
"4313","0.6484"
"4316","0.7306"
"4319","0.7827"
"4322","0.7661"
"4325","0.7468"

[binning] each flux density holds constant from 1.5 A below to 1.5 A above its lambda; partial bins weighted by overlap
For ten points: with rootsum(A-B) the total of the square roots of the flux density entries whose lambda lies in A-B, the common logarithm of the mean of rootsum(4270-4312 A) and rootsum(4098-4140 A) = 1.06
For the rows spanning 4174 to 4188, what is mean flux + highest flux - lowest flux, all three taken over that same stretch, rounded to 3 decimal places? 0.700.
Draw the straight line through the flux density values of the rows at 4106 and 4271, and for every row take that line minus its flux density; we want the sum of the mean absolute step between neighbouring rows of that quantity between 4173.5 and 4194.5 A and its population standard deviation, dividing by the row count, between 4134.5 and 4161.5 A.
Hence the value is 0.024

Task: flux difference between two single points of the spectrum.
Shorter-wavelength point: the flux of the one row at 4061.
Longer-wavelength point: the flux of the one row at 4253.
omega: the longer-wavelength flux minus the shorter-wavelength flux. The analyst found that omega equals 0.07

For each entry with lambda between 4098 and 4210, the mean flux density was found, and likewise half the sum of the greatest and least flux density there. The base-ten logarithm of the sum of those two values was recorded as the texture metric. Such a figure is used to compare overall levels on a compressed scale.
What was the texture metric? 0.136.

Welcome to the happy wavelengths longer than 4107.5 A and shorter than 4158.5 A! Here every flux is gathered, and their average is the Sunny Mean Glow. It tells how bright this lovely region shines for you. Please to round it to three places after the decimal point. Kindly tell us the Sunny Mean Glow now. 0.694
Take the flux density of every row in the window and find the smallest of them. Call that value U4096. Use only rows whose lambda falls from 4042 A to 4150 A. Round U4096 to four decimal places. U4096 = 0.6232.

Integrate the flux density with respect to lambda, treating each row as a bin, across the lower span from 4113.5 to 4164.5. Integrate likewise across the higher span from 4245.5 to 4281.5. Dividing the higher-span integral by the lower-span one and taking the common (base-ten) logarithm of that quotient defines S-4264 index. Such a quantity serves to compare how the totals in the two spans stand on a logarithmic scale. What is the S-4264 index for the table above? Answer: -0.12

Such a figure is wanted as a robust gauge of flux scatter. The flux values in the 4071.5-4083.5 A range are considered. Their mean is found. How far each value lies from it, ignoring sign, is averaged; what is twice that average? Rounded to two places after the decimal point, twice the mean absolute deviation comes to 0.03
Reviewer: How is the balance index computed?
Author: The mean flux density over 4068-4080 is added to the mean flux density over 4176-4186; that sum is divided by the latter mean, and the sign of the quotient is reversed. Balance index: -1.97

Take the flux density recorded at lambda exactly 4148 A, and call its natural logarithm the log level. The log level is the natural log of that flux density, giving -0.41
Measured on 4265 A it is -0.29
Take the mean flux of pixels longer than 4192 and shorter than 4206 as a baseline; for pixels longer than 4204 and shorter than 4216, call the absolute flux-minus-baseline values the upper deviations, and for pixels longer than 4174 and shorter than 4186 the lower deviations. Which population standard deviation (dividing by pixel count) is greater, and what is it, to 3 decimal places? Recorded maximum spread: 0.018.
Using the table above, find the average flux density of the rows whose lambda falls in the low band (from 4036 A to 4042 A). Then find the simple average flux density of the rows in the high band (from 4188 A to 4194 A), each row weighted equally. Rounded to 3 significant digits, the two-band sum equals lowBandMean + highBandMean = 1.40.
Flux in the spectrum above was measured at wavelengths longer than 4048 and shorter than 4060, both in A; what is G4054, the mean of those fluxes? 0.68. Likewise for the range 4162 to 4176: 0.65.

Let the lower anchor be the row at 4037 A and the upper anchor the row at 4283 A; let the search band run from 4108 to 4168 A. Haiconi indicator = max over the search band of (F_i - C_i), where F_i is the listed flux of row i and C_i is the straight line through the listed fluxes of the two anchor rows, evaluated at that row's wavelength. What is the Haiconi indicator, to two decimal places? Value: 0.05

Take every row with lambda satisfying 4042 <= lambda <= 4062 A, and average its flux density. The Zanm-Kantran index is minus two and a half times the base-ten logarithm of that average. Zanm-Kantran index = 0.422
